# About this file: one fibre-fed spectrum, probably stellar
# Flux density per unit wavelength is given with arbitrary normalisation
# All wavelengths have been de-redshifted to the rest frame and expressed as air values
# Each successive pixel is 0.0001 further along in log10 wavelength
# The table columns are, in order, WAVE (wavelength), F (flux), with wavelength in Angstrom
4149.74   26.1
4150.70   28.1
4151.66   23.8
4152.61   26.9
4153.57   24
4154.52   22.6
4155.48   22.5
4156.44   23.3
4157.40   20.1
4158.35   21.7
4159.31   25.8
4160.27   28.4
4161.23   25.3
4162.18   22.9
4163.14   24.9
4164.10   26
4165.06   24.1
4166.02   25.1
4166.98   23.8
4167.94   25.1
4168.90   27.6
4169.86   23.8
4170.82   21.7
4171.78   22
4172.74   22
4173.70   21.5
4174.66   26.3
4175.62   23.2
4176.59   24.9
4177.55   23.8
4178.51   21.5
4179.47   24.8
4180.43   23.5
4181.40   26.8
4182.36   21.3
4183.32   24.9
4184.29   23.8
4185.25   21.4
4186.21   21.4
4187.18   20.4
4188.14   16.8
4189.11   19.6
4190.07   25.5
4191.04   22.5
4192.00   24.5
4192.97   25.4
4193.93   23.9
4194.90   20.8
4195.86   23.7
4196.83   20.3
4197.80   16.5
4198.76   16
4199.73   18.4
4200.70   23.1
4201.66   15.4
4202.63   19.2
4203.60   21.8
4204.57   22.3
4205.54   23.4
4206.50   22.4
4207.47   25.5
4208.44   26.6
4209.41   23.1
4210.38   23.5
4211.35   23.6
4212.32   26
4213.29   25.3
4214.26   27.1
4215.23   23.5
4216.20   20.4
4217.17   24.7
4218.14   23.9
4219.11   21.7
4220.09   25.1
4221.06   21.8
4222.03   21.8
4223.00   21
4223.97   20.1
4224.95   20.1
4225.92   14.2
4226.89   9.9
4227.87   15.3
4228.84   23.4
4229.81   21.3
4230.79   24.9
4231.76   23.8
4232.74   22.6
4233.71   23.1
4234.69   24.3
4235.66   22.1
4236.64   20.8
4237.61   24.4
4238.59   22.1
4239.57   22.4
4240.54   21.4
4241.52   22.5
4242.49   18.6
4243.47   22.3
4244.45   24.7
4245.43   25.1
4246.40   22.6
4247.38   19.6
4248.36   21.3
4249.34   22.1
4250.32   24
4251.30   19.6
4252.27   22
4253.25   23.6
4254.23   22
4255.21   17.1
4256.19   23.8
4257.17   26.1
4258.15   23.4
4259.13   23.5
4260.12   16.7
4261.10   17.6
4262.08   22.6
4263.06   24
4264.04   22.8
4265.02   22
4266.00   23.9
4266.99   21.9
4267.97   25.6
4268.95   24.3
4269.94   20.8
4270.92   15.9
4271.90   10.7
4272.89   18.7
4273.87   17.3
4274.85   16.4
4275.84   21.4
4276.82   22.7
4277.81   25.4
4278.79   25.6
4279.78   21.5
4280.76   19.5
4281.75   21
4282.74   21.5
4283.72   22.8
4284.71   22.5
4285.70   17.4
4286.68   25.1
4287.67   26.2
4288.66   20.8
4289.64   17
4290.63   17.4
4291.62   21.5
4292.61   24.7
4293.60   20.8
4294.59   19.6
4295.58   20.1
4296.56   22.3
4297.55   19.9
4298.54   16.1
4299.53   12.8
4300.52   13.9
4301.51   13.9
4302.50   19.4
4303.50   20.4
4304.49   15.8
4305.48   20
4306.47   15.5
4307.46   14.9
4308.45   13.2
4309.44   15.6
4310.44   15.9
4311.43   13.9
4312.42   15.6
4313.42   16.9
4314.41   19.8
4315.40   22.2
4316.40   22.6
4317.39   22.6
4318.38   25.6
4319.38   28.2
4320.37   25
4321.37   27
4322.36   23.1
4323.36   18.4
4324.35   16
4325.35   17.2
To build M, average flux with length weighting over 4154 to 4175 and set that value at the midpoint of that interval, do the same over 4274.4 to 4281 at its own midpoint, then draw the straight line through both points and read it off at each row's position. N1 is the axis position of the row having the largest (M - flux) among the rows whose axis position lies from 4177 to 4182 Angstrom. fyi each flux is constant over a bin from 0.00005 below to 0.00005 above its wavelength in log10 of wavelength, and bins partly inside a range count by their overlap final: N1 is 4178.51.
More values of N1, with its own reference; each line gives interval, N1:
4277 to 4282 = 4280.76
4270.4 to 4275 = 4271.90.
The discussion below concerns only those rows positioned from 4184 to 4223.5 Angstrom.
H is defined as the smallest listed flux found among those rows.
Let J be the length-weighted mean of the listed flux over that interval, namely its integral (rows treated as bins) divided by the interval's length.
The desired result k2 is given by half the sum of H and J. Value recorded 19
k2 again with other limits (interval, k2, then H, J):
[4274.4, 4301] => 17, 12.8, 20.6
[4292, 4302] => 16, 12.8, 18.5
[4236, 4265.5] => 19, 16.7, 22.0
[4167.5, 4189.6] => 20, 16.8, 23.0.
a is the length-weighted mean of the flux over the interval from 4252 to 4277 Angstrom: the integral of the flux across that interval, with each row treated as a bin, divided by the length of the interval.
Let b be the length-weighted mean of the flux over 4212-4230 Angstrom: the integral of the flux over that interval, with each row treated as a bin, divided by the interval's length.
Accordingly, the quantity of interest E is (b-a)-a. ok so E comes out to -21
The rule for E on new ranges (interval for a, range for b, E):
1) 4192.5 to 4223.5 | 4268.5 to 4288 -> -24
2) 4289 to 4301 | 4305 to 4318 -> -20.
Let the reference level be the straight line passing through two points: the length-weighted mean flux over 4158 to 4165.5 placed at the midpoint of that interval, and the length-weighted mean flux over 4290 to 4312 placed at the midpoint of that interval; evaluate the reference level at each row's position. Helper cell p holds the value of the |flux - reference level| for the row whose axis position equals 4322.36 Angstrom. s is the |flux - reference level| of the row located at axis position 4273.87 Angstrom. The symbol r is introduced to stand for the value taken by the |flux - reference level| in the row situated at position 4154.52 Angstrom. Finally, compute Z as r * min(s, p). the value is 4.7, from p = 6.6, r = 2.7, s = 1.7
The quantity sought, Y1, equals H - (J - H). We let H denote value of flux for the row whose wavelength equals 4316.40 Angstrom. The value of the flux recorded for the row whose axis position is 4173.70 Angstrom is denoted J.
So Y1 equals 23.7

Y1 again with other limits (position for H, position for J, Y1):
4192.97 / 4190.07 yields 25.3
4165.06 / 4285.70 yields 30.8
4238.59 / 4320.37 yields 19.2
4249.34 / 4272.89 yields 25.5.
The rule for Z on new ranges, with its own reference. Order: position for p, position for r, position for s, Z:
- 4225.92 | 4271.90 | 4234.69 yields 27.0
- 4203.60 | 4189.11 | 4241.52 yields 3.6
